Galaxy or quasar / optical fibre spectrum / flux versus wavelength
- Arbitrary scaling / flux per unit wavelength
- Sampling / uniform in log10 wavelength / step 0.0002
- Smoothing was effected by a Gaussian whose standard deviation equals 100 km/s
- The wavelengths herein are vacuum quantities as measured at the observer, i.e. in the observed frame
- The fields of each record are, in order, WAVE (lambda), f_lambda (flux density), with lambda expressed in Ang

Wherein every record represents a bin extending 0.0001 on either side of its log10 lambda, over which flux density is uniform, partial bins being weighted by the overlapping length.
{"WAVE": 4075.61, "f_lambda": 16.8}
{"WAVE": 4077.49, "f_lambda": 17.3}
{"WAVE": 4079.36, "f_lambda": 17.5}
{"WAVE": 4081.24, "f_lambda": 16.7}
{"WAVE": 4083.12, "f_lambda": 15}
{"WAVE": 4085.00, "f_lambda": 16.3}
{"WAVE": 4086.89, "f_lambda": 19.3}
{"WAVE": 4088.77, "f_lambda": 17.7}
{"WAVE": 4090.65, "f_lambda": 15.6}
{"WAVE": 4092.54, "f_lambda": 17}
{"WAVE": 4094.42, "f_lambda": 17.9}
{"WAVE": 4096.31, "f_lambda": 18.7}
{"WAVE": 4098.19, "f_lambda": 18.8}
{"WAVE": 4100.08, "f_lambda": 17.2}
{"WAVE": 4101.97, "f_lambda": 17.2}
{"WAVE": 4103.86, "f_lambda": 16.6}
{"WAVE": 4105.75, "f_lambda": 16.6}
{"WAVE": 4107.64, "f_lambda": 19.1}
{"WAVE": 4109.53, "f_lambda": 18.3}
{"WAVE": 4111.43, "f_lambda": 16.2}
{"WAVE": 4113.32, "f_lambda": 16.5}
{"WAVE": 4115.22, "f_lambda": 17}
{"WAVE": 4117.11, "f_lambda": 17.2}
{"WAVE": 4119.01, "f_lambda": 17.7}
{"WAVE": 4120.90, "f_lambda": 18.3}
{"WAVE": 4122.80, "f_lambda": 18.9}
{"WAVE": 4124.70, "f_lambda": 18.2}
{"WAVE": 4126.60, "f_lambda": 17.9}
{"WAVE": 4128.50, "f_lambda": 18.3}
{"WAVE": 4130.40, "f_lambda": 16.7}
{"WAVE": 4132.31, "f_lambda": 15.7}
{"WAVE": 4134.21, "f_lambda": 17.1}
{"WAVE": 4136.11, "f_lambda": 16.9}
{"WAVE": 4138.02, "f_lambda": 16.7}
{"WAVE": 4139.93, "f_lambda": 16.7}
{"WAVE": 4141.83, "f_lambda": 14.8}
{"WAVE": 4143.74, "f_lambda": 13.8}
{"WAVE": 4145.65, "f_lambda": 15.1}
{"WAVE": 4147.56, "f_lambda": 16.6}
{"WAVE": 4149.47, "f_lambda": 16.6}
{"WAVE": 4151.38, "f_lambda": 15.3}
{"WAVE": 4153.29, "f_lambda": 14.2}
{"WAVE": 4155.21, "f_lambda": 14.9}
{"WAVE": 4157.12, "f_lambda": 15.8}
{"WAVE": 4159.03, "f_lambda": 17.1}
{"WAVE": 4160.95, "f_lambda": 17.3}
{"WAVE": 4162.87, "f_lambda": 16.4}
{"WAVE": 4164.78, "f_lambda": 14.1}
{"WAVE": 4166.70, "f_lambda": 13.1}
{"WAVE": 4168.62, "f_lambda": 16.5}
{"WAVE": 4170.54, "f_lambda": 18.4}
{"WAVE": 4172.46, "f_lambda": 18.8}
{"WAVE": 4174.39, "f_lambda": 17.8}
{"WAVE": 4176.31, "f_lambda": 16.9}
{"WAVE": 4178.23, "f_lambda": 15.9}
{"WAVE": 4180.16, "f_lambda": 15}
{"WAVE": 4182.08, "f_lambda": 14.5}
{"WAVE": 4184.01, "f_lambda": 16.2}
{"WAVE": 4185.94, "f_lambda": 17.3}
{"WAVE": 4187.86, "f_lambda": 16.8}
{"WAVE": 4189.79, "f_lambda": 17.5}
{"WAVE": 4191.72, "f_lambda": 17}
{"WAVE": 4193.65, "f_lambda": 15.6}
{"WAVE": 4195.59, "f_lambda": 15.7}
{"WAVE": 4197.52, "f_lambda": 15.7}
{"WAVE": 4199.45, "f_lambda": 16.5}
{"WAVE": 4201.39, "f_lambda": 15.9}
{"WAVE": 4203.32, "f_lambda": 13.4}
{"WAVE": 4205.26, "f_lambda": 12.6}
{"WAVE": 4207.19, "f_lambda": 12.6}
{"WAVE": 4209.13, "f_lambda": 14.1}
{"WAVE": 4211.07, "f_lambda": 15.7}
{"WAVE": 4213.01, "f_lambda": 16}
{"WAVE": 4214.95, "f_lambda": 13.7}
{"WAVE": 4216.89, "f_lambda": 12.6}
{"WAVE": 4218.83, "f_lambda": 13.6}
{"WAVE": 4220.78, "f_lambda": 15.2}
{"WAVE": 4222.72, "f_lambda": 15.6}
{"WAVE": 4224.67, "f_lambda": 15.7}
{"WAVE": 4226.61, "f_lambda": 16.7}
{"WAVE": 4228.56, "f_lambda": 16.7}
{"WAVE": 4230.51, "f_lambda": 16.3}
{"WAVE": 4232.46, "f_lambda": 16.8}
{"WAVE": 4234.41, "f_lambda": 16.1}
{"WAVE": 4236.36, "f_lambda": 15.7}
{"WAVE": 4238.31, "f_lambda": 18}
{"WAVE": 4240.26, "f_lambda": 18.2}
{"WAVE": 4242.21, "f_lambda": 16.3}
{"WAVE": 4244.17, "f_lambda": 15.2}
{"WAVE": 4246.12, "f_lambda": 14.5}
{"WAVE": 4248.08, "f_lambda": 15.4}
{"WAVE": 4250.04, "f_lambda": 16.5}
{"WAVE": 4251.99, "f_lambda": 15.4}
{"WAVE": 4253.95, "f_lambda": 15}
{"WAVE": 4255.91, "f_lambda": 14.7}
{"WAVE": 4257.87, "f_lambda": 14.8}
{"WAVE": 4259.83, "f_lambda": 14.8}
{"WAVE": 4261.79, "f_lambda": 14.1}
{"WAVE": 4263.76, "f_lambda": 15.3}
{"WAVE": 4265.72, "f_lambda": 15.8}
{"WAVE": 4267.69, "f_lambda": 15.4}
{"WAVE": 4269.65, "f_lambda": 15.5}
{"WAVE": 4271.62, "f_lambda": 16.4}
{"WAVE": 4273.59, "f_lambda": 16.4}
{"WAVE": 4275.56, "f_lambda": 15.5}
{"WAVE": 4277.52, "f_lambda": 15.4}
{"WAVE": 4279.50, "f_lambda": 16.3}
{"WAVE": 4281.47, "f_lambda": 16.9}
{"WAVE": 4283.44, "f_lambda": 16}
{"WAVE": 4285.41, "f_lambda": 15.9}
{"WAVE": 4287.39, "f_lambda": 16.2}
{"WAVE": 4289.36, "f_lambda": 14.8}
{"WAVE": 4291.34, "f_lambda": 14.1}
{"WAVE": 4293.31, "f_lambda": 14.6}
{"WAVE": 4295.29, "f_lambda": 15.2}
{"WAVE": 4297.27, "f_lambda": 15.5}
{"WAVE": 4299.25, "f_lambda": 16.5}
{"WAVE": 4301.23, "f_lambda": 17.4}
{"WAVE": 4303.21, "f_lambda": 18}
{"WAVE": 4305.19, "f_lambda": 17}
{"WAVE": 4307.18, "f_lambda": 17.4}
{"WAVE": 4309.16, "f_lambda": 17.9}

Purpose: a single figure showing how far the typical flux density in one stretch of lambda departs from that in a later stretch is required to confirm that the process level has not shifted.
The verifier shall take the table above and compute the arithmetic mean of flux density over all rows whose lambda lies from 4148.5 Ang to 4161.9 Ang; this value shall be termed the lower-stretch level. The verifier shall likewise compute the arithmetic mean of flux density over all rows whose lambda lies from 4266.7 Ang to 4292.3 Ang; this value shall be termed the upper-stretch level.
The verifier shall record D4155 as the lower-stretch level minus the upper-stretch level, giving 0.1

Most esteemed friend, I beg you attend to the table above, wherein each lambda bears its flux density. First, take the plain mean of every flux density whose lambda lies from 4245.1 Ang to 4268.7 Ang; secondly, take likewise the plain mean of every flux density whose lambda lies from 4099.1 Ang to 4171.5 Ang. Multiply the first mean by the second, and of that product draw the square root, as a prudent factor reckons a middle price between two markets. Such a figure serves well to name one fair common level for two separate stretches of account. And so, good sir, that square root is 15.9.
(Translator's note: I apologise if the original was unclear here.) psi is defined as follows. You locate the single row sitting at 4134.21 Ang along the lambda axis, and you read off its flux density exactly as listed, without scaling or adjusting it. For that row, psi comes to 17.1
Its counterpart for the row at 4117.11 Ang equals 17.2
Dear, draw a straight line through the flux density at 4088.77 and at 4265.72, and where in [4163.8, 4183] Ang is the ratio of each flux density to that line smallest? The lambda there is 4166.70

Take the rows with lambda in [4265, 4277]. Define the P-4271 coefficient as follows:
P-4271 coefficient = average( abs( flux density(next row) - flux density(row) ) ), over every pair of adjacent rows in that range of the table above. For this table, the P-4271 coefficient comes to 0.46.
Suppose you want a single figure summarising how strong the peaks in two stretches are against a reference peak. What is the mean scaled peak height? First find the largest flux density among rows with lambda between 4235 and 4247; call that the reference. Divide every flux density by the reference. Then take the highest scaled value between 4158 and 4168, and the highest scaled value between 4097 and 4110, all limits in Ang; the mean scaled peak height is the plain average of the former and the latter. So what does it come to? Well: 1.00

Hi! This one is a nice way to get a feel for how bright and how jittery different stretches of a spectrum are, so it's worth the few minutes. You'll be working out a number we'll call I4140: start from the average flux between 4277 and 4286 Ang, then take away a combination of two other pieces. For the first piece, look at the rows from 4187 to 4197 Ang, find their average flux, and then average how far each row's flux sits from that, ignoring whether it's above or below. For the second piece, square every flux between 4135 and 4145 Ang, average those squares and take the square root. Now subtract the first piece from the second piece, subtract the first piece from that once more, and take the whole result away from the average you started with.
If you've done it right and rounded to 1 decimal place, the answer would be 1.7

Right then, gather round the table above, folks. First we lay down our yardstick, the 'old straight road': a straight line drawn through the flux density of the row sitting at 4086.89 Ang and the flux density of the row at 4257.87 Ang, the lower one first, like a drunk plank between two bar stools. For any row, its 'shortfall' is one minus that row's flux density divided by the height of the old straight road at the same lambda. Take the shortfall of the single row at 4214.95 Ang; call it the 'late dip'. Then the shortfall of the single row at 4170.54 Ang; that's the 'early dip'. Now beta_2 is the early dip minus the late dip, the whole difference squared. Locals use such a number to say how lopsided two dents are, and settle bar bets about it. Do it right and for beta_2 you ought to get 0.047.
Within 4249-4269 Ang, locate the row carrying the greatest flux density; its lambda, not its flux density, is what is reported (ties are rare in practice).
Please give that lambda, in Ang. 4250.04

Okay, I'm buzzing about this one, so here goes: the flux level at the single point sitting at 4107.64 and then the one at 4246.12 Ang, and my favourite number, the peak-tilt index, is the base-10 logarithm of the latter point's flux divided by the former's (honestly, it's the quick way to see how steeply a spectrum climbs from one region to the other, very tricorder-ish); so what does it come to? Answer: -0.12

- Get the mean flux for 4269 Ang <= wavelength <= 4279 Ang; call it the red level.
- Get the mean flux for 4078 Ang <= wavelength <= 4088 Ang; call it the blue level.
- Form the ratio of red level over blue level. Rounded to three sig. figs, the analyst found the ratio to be 0.934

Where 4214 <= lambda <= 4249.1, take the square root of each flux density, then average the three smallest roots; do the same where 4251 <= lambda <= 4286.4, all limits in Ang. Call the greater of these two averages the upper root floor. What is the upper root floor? 3.81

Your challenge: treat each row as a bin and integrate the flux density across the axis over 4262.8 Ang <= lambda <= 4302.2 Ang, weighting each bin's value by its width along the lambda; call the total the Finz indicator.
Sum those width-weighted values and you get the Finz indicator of 621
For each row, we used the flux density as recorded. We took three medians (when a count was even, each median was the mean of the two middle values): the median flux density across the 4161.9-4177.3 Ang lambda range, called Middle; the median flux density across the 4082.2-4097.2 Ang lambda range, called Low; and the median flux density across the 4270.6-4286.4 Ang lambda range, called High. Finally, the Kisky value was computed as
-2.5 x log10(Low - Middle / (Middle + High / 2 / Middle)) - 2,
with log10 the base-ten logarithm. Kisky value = -5.04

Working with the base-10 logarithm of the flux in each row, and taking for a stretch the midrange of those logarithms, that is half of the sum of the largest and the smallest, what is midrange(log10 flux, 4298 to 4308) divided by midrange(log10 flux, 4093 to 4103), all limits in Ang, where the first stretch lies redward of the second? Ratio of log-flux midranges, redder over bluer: 0.99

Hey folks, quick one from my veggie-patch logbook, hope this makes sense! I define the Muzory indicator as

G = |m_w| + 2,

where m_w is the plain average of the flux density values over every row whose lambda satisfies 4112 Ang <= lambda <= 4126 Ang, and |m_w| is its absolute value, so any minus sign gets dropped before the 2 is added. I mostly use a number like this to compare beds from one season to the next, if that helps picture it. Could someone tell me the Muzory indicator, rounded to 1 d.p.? 19.7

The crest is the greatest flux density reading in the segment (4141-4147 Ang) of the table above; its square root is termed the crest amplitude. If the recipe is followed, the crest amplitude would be 3.89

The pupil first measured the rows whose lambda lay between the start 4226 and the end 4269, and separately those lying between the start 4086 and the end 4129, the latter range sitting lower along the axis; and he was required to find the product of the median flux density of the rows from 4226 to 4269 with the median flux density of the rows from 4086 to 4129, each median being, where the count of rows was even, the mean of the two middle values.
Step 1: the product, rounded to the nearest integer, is 275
